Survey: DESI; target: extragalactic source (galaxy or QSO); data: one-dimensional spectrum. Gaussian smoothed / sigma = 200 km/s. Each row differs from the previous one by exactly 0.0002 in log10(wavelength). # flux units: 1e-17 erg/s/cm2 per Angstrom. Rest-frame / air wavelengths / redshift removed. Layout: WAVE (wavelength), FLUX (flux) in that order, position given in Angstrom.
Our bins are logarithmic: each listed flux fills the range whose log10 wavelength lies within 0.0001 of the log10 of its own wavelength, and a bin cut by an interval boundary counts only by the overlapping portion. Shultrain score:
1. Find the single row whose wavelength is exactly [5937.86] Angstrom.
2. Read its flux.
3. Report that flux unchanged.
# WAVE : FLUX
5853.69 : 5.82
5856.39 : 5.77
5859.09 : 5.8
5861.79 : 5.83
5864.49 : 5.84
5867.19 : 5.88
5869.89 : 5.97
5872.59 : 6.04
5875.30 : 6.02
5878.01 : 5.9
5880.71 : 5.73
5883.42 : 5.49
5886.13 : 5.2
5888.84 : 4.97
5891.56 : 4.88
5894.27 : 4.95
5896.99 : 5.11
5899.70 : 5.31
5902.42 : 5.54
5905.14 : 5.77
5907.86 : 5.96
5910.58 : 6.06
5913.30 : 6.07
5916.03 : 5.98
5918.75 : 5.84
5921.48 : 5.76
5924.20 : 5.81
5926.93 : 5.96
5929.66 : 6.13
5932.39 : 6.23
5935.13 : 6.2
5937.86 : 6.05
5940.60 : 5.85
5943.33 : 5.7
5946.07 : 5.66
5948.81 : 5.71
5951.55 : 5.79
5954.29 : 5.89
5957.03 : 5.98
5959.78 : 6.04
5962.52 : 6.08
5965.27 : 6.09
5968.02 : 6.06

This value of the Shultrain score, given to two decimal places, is 6.05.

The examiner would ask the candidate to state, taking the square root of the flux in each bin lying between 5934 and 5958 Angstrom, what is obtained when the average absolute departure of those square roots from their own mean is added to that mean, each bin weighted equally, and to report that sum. 2.45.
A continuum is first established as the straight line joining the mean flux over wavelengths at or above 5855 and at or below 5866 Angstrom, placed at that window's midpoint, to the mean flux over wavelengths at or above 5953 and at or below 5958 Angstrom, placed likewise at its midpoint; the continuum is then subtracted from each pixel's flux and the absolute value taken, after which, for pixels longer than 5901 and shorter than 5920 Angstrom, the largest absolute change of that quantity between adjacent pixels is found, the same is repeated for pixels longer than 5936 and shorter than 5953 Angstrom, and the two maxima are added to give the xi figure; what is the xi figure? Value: 0.38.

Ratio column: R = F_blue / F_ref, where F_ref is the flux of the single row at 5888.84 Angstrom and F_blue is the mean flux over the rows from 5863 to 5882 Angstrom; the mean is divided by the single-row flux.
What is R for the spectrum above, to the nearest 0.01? 1.19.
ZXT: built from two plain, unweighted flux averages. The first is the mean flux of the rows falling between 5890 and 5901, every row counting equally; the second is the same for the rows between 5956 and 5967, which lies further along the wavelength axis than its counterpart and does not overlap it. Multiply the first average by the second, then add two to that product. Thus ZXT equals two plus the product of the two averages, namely 32.6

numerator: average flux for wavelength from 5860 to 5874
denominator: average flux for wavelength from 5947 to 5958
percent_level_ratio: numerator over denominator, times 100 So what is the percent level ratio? 101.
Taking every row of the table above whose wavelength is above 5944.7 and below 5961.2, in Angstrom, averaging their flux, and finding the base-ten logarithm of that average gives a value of 0.767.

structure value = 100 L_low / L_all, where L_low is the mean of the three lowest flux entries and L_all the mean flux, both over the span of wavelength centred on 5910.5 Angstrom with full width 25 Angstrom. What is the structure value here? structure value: 95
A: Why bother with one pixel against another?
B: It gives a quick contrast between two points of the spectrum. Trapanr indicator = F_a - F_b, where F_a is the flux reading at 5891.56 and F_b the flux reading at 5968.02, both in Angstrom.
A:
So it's -1.2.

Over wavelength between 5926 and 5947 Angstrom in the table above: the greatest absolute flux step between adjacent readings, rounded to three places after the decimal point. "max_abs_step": 0.200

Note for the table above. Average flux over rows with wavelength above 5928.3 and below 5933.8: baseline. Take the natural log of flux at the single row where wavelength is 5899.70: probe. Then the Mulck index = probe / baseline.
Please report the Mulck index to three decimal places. 0.270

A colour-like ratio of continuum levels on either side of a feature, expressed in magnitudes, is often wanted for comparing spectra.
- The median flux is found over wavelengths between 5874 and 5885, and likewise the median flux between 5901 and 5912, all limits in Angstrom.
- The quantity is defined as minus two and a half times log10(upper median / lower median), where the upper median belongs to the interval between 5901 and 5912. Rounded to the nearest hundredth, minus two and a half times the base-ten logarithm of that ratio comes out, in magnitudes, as -0.01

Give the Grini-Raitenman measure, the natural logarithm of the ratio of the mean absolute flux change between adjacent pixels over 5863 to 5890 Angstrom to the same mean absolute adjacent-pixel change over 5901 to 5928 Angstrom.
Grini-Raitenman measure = 0.2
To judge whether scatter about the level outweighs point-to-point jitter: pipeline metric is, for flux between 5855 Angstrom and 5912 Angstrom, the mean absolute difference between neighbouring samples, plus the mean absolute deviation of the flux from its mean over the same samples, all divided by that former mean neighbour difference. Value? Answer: 3.56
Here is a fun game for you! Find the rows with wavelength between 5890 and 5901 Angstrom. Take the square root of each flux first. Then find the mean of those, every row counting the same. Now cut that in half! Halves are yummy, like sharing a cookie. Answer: 1.12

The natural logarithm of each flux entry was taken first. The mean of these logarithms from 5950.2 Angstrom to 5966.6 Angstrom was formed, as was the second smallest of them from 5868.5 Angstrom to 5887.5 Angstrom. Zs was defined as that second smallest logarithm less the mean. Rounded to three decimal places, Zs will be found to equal -0.085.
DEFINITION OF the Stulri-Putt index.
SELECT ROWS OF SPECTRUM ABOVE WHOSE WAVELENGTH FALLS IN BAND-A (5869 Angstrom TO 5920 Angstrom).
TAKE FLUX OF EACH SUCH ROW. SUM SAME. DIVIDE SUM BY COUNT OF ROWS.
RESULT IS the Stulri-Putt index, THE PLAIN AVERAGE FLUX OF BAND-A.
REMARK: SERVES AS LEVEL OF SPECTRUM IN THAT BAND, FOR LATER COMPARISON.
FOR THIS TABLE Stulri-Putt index 5.6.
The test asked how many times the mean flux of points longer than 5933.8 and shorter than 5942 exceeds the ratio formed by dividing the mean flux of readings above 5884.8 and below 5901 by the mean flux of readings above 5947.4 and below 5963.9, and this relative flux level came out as 7.04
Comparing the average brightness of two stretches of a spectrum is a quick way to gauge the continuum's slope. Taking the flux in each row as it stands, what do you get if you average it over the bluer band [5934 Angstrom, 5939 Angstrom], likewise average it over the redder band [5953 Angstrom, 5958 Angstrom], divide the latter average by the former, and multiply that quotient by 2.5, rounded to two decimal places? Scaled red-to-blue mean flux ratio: 2.42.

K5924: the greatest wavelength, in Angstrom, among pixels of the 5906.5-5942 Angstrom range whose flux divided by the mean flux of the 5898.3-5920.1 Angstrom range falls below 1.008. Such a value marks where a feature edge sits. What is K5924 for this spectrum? 5940.60 Angstrom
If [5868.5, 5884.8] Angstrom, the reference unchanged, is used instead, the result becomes 5883.42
